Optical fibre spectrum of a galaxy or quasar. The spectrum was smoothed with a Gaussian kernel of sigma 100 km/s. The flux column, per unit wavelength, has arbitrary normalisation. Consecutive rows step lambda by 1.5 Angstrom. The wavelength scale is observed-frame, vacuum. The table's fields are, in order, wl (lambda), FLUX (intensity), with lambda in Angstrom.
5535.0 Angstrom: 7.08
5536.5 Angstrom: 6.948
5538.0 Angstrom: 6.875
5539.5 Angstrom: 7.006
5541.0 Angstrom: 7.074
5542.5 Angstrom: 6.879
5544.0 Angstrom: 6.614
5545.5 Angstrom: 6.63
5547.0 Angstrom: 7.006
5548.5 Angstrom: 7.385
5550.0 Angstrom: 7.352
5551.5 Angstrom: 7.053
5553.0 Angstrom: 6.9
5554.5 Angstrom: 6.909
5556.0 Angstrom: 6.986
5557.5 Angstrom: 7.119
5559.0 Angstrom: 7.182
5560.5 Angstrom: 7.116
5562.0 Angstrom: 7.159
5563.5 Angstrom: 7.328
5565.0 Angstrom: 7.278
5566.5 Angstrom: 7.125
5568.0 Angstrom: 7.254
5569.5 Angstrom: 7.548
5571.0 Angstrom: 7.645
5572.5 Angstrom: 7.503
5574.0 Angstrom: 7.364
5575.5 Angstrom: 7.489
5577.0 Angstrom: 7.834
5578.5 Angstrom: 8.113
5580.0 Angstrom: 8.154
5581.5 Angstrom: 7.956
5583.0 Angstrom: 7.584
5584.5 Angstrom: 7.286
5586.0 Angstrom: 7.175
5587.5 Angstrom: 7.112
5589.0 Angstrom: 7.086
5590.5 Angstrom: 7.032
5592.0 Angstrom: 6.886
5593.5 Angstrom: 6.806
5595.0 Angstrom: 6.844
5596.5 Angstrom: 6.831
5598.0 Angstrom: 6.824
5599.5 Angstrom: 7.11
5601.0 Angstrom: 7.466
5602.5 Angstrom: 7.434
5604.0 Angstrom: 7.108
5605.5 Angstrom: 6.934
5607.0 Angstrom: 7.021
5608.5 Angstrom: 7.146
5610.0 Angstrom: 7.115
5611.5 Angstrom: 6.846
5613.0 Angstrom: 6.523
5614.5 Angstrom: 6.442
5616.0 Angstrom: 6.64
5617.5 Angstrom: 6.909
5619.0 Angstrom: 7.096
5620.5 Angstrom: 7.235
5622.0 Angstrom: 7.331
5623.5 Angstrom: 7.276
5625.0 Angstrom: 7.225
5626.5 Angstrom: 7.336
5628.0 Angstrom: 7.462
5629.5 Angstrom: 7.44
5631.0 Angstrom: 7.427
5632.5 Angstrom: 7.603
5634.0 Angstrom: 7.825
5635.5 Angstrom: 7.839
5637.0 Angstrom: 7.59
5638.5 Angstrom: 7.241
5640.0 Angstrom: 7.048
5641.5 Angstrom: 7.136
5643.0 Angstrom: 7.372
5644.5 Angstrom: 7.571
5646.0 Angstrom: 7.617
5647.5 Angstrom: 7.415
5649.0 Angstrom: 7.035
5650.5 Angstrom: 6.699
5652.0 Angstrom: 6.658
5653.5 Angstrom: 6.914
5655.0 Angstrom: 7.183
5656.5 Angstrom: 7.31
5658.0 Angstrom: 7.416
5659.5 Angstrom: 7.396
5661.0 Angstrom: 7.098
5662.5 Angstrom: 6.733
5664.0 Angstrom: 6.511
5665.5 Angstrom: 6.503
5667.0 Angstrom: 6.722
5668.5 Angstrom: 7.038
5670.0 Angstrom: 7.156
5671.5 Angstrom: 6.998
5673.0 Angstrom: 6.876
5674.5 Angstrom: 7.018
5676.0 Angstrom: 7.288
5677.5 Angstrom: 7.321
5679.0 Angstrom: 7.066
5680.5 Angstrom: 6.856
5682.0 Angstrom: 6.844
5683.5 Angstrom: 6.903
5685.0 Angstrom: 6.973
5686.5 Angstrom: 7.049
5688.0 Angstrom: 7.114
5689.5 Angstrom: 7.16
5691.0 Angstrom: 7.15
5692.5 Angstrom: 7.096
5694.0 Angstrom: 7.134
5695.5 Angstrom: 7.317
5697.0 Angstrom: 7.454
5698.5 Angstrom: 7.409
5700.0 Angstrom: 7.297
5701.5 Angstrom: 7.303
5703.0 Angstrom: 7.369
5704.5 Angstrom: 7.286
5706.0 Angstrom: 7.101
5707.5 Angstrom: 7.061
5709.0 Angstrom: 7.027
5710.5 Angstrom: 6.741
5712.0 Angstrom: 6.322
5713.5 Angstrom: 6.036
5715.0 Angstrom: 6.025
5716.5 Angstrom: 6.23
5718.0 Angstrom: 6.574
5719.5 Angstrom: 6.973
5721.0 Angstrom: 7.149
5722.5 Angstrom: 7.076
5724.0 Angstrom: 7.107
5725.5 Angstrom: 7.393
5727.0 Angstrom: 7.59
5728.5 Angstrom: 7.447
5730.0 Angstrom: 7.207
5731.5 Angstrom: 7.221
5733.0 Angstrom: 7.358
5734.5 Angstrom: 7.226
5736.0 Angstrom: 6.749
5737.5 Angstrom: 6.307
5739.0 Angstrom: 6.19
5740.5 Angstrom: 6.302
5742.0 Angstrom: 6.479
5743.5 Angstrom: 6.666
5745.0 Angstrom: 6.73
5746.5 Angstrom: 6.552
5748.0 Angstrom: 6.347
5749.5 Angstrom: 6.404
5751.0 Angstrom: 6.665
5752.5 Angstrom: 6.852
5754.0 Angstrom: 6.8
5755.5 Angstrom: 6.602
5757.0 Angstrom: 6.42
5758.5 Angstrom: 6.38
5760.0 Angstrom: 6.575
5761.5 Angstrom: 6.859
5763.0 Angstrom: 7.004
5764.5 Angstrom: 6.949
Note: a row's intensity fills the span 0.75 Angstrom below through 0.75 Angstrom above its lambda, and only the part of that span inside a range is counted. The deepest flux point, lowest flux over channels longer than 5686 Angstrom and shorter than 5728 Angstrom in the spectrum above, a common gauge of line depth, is 6.025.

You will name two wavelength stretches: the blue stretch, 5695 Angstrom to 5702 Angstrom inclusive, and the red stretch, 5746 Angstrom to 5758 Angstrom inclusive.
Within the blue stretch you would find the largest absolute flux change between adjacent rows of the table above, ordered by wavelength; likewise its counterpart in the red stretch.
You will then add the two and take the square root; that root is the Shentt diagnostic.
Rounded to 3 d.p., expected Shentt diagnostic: 0.631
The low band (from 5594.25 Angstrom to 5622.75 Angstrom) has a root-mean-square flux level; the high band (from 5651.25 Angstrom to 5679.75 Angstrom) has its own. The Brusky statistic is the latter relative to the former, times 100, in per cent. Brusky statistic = 100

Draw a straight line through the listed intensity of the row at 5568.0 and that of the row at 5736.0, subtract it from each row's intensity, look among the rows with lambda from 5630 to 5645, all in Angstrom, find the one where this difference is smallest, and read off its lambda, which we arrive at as 5640.0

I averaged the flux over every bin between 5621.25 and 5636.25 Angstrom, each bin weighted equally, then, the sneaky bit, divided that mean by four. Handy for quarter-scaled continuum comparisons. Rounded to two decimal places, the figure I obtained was 1.87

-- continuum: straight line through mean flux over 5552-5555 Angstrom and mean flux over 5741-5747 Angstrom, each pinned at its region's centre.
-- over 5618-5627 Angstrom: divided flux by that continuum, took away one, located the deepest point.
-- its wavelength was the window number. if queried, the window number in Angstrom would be 5619.0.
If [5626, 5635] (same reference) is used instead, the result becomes 5626.5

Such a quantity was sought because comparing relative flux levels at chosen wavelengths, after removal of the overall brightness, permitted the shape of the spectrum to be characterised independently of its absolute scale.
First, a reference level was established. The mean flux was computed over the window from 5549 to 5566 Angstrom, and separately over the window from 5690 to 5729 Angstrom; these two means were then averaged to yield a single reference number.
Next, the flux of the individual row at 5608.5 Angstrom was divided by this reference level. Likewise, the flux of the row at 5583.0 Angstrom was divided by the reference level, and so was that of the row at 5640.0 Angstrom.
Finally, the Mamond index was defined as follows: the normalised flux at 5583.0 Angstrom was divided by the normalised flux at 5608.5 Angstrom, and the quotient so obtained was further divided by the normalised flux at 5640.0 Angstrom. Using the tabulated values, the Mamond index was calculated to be 1.07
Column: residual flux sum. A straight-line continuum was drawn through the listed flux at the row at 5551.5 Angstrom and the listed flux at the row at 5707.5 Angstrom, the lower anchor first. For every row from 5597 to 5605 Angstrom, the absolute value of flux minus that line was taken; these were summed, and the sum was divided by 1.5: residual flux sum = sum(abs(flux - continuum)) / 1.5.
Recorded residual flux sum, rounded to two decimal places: 0.75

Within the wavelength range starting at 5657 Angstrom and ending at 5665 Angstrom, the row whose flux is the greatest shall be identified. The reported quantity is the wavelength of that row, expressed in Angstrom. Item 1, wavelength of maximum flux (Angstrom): 5658.0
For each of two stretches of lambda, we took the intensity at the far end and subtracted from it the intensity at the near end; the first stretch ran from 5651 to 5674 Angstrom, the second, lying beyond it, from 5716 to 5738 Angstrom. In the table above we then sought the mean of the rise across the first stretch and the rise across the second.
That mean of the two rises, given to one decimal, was 0.1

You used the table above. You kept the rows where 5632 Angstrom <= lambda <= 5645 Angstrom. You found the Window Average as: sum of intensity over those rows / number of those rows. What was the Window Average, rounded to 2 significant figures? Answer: 7.5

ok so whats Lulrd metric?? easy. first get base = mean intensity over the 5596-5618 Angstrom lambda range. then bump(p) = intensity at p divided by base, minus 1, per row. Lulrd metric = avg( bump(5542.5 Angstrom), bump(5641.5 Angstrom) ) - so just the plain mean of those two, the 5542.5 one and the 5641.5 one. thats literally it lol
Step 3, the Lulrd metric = 0.007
